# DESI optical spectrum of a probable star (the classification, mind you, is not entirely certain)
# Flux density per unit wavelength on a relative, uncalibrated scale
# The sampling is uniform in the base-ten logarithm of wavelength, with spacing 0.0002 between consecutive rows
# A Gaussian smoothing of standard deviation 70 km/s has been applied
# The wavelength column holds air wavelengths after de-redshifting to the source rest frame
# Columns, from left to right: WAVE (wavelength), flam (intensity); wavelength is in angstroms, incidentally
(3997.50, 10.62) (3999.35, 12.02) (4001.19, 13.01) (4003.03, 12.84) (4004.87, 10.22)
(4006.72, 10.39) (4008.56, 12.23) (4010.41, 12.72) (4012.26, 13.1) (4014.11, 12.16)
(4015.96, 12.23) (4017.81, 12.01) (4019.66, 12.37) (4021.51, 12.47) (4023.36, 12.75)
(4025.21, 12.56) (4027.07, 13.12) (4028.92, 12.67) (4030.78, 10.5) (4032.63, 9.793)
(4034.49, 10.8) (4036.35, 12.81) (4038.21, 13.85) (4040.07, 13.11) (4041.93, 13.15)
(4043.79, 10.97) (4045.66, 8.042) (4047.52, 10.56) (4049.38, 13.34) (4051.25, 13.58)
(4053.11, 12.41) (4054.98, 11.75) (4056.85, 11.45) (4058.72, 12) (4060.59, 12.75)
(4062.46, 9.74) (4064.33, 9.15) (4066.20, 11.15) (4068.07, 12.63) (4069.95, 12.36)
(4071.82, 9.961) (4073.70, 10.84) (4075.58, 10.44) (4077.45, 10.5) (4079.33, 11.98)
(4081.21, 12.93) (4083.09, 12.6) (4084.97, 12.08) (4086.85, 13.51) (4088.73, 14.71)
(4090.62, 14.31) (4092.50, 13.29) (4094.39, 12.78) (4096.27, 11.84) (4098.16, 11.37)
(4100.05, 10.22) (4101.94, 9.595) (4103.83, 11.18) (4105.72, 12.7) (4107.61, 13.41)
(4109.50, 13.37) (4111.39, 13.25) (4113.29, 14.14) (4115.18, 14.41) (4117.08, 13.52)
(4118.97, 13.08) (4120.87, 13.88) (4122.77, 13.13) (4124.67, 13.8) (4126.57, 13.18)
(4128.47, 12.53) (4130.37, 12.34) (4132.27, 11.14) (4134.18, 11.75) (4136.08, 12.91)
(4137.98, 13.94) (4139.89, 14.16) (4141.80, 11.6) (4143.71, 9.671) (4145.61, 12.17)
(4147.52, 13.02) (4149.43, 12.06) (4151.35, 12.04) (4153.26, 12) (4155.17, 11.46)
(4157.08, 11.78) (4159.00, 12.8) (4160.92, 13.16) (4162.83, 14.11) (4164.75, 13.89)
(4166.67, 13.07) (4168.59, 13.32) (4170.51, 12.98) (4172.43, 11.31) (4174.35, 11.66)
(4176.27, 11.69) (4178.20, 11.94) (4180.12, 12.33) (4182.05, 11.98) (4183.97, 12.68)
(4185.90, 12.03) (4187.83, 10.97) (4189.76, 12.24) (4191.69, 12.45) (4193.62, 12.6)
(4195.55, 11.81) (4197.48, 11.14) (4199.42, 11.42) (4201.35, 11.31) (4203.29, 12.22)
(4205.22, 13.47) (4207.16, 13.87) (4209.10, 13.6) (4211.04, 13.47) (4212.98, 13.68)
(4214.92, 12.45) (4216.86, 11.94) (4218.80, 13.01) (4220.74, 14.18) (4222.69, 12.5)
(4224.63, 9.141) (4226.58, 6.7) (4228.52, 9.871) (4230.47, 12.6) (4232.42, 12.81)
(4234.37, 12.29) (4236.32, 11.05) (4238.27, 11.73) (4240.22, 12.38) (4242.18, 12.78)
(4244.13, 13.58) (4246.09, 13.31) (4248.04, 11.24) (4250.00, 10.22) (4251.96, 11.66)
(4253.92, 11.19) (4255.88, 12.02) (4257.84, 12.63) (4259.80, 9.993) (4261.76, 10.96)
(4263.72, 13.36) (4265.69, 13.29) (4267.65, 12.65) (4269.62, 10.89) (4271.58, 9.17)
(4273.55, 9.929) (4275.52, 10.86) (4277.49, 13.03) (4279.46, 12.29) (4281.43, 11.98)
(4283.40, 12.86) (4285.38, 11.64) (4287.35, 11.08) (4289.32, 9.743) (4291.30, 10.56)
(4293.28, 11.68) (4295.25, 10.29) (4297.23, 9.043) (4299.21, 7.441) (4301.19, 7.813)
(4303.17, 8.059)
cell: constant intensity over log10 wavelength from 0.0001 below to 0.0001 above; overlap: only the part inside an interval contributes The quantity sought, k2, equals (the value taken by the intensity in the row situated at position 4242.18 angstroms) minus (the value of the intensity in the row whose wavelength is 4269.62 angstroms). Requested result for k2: 1.9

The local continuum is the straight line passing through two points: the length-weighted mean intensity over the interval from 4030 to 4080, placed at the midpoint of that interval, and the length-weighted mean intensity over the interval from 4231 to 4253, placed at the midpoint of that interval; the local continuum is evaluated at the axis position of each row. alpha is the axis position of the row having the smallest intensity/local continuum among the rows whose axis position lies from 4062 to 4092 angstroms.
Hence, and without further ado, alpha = 4064.33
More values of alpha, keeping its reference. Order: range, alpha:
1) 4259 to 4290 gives 4271.58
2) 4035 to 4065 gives 4045.66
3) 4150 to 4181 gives 4172.43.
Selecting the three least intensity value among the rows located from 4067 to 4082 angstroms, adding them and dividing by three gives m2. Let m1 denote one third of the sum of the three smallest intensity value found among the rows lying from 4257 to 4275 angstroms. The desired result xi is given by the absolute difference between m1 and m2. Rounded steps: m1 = 9.7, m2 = 10.3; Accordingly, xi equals 0.6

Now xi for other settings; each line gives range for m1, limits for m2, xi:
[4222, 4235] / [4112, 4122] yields 4.9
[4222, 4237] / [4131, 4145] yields 2.2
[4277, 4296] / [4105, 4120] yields 2.8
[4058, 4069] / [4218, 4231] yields 1.4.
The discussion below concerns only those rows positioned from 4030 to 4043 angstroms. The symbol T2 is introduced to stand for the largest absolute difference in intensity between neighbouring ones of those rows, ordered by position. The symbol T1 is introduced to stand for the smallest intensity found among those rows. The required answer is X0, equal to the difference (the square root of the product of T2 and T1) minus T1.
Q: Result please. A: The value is -5.4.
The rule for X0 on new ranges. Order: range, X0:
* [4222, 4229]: -2.0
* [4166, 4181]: -7.0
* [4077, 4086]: -6.6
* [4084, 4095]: -7.9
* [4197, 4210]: -7.4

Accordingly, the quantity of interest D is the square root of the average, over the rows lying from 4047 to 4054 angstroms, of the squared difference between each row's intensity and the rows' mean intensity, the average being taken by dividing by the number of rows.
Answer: 1.2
